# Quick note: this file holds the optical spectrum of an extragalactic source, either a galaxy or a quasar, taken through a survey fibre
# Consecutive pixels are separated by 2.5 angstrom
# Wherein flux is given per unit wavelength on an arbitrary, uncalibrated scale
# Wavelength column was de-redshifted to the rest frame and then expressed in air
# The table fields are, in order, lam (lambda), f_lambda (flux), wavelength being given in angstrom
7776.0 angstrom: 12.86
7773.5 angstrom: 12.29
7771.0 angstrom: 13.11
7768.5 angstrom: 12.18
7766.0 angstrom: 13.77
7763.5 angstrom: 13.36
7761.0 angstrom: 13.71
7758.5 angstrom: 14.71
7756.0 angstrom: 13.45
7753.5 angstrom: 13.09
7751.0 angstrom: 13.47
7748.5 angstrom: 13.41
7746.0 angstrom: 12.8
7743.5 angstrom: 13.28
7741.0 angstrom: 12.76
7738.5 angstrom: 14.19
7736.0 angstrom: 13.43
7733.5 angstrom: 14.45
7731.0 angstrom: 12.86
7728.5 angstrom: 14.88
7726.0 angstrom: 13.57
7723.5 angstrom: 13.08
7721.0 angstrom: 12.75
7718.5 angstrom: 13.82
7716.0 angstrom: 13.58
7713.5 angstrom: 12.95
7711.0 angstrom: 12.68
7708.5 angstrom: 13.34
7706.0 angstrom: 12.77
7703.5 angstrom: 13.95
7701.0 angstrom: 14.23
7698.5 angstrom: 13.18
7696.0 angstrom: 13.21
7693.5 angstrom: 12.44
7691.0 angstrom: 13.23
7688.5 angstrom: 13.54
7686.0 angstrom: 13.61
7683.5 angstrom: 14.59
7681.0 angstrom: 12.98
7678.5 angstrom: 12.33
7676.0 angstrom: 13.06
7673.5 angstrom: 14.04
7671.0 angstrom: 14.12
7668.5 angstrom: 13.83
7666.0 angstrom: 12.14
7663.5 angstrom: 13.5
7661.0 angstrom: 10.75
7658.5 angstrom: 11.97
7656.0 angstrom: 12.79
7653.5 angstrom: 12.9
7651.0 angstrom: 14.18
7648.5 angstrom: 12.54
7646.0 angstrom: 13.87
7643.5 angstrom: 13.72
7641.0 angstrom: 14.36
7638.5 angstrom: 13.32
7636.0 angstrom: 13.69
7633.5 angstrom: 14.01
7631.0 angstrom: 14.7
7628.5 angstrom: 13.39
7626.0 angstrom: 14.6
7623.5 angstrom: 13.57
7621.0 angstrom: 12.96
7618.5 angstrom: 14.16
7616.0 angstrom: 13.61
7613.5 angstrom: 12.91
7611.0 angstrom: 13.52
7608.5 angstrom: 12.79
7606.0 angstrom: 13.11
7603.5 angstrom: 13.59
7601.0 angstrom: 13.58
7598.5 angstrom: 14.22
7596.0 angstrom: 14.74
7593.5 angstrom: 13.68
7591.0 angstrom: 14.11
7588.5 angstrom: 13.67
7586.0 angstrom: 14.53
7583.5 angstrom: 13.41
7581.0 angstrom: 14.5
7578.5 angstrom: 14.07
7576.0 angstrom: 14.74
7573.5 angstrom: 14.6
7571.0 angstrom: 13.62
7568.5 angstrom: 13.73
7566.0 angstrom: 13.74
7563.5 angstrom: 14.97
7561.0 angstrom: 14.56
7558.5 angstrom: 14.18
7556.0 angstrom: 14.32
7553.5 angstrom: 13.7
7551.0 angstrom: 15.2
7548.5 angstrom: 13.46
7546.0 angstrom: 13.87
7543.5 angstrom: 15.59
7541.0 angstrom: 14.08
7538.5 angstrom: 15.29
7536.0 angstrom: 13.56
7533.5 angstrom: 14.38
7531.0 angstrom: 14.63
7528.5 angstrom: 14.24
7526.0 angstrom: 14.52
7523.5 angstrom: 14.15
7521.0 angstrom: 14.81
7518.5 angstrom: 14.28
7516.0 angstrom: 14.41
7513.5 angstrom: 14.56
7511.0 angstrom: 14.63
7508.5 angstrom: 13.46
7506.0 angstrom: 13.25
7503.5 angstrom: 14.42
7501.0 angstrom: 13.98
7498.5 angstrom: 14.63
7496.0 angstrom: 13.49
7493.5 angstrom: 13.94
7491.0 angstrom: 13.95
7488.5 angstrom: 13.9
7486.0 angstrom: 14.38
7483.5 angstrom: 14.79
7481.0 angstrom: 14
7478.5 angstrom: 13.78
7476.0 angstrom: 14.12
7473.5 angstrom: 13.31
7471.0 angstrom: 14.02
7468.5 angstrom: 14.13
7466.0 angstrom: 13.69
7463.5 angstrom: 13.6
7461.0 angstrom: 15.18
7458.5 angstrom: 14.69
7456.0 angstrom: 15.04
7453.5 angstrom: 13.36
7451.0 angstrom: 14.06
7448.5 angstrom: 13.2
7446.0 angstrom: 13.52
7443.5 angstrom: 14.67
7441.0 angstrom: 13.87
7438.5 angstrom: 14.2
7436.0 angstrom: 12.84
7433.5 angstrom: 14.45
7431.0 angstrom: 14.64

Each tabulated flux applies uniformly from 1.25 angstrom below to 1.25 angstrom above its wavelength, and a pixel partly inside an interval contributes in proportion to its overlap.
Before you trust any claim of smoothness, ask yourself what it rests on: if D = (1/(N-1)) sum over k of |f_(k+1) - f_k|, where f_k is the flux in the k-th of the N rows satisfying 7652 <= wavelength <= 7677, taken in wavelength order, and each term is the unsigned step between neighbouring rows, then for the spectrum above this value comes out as 1.0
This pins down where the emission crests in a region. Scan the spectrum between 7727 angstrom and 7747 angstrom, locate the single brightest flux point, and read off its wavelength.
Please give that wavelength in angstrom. 7728.5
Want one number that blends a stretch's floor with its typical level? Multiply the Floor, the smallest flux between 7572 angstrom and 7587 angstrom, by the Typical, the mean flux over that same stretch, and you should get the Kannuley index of 192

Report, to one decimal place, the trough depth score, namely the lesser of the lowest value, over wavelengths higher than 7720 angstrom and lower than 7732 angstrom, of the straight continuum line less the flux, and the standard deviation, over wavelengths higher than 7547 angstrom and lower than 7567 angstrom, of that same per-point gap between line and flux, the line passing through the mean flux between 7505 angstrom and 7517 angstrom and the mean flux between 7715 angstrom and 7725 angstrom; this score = -1.6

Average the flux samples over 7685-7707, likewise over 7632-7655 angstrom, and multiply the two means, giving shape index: 182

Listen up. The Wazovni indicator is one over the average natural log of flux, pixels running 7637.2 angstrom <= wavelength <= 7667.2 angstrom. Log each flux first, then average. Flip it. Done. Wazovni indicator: 0.3903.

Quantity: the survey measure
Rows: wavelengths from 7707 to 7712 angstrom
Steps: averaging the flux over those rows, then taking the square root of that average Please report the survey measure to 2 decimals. 3.61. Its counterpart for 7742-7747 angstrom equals 3.61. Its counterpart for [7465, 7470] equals 3.73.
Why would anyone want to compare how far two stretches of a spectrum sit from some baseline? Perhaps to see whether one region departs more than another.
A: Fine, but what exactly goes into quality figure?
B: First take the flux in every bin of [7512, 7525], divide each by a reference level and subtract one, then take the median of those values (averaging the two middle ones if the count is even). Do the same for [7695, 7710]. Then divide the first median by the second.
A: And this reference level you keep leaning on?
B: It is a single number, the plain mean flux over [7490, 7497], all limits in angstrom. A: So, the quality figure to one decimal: -1.2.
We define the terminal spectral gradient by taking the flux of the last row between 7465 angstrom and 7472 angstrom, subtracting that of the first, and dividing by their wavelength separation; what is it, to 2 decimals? 0.07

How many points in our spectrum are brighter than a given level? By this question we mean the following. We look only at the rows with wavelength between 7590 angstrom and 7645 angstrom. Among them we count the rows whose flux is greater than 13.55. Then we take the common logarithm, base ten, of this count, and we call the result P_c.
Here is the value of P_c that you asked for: 1.18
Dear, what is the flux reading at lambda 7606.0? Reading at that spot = 13.11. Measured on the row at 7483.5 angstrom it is 14.79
